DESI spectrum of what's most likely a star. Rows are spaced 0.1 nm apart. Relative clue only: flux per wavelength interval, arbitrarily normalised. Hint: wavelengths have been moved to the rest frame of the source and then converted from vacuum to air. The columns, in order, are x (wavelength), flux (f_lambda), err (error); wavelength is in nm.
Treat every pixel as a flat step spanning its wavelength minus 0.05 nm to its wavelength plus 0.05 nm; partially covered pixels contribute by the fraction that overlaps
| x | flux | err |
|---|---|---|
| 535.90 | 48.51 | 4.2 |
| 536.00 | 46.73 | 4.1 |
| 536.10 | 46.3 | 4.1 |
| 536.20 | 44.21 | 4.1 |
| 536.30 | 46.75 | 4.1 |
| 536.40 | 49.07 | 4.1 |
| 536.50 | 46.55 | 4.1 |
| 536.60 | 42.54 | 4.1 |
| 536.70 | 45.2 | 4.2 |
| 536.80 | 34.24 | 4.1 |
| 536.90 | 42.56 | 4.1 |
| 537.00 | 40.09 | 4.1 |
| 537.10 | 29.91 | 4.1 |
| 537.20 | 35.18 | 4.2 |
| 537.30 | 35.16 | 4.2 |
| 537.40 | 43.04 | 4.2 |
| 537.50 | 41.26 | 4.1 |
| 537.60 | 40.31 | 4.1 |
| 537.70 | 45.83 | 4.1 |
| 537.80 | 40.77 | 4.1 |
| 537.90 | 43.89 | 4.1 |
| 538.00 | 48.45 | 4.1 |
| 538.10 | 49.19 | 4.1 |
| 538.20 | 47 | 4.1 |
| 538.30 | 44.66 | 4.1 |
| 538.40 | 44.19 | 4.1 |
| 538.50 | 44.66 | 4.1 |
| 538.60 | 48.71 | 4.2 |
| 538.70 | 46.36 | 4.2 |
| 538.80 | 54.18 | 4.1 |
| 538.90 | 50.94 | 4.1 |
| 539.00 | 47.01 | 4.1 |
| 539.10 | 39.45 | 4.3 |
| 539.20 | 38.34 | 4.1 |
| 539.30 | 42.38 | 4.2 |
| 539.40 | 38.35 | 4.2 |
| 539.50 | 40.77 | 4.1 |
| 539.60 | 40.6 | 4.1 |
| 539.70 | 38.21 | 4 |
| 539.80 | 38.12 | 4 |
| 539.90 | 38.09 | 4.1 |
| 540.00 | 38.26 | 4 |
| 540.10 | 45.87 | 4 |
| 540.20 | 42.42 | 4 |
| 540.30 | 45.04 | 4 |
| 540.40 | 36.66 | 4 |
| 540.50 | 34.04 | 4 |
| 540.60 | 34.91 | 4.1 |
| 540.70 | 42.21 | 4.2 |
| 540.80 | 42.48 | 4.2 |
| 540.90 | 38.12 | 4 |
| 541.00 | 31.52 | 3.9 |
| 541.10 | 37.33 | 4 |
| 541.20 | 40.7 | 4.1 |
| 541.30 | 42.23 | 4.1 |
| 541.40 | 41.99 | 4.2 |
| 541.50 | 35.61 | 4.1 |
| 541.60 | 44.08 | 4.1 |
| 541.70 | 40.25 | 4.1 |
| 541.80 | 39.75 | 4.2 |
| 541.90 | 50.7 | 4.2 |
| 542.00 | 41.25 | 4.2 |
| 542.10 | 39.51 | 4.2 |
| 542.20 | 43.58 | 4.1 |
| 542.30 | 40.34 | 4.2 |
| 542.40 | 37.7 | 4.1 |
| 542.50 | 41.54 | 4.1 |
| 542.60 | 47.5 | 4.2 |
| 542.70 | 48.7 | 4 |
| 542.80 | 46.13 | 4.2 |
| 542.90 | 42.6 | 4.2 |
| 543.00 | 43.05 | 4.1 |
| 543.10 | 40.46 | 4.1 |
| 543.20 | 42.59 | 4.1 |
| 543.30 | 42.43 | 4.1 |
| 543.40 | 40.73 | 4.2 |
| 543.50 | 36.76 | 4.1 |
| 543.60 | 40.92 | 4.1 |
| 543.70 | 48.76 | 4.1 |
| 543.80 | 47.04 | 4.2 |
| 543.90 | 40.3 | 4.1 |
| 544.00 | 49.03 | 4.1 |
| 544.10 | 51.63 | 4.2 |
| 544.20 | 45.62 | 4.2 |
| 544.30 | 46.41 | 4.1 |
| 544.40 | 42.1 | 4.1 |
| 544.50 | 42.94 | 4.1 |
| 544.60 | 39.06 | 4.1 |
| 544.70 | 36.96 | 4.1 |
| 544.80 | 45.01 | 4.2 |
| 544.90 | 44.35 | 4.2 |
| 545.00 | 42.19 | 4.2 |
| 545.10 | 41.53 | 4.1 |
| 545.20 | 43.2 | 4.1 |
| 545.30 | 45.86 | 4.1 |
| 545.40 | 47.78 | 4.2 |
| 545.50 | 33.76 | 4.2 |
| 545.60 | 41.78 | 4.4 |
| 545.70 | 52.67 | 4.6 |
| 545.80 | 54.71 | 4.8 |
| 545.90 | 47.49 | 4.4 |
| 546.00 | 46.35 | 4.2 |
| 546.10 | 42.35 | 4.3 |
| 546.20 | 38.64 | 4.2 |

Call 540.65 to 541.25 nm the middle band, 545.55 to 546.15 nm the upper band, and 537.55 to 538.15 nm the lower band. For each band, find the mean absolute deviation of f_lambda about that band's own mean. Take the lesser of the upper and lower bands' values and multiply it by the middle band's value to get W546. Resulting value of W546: 9.5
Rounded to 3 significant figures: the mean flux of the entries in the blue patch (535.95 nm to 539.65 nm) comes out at 43.4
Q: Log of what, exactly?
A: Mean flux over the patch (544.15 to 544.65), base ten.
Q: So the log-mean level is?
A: 1.636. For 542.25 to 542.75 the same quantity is 1.635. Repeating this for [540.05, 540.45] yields 1.628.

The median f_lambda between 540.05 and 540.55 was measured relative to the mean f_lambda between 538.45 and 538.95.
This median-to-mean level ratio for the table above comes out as 0.87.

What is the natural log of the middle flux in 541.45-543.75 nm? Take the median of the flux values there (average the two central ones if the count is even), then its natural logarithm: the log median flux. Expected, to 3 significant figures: 3.73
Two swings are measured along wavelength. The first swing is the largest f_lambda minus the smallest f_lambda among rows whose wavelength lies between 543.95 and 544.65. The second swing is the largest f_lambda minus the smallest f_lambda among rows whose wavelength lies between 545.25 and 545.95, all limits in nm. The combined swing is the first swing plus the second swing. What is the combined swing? 34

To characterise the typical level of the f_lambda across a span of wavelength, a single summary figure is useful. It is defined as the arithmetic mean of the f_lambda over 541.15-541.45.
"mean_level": 42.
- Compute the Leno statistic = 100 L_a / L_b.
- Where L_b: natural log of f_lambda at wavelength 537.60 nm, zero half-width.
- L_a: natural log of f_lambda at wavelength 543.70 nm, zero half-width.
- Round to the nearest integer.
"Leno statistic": 105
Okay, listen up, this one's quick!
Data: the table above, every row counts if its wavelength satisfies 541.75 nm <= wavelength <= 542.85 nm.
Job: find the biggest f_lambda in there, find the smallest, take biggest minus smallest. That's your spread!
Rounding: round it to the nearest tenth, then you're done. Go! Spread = 13.0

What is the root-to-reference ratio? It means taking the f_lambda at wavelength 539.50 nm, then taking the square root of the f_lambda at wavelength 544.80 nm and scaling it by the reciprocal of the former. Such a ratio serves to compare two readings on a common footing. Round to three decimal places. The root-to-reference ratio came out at 0.165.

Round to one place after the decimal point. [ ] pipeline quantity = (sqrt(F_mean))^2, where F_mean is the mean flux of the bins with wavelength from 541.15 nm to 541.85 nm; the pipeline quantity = 40.7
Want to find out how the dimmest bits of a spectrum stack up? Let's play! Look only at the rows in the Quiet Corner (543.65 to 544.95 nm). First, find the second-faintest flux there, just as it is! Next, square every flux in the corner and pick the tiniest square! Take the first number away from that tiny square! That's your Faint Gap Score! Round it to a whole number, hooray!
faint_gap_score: 1327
